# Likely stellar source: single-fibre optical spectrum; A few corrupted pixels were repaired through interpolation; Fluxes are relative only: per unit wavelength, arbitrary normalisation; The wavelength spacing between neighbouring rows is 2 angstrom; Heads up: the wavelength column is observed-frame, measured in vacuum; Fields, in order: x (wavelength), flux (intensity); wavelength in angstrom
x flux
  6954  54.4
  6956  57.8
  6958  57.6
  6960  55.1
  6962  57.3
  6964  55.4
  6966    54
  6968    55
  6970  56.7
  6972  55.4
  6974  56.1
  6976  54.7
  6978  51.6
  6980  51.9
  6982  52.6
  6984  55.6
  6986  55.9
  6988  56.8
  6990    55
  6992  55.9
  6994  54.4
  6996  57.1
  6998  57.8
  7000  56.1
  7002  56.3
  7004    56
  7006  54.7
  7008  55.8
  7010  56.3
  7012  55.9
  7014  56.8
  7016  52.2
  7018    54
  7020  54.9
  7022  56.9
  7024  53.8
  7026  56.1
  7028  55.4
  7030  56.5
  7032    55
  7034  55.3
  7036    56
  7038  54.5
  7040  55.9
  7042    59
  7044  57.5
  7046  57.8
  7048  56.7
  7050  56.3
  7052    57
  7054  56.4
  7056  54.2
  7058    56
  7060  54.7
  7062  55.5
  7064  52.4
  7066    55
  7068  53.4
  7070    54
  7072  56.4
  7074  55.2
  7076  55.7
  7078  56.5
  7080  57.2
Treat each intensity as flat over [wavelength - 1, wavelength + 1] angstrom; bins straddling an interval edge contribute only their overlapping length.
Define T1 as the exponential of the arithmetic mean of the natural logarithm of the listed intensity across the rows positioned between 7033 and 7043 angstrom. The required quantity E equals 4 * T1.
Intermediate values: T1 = 56.1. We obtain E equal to 224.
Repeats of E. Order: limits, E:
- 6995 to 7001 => 228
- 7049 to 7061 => 223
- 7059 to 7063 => 220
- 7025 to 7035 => 223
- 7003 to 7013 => 223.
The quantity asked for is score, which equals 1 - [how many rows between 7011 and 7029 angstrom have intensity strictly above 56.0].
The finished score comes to -2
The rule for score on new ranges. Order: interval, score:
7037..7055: -6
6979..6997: -1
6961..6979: -2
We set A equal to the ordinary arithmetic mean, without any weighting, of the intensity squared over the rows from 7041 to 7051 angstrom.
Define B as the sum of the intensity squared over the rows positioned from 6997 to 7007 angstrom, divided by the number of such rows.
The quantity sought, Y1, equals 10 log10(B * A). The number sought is 70.2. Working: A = 3303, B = 3157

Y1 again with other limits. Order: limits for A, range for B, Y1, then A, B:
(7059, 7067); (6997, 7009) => 69.7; 2961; 3150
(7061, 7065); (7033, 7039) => 69.5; 2913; 3055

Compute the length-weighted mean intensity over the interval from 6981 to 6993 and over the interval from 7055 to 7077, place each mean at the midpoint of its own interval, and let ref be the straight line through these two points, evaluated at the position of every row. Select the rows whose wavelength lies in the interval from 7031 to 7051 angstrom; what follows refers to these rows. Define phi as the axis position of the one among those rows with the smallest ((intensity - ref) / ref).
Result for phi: 7038 angstrom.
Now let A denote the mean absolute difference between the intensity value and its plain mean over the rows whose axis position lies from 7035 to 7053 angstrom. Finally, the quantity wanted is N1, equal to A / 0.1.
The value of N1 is 9.6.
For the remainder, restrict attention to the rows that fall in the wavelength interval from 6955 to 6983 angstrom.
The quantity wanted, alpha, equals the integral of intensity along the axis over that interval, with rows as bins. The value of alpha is 1542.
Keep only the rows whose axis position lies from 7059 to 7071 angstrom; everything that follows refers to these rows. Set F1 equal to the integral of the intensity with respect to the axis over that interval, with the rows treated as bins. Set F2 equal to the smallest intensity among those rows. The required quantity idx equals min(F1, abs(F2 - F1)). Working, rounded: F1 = 650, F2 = 52.4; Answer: 598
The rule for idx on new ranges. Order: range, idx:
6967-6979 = 607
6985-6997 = 616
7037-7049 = 628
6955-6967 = 620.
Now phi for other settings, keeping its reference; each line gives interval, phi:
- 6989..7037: 7016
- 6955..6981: 6978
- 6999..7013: 7006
